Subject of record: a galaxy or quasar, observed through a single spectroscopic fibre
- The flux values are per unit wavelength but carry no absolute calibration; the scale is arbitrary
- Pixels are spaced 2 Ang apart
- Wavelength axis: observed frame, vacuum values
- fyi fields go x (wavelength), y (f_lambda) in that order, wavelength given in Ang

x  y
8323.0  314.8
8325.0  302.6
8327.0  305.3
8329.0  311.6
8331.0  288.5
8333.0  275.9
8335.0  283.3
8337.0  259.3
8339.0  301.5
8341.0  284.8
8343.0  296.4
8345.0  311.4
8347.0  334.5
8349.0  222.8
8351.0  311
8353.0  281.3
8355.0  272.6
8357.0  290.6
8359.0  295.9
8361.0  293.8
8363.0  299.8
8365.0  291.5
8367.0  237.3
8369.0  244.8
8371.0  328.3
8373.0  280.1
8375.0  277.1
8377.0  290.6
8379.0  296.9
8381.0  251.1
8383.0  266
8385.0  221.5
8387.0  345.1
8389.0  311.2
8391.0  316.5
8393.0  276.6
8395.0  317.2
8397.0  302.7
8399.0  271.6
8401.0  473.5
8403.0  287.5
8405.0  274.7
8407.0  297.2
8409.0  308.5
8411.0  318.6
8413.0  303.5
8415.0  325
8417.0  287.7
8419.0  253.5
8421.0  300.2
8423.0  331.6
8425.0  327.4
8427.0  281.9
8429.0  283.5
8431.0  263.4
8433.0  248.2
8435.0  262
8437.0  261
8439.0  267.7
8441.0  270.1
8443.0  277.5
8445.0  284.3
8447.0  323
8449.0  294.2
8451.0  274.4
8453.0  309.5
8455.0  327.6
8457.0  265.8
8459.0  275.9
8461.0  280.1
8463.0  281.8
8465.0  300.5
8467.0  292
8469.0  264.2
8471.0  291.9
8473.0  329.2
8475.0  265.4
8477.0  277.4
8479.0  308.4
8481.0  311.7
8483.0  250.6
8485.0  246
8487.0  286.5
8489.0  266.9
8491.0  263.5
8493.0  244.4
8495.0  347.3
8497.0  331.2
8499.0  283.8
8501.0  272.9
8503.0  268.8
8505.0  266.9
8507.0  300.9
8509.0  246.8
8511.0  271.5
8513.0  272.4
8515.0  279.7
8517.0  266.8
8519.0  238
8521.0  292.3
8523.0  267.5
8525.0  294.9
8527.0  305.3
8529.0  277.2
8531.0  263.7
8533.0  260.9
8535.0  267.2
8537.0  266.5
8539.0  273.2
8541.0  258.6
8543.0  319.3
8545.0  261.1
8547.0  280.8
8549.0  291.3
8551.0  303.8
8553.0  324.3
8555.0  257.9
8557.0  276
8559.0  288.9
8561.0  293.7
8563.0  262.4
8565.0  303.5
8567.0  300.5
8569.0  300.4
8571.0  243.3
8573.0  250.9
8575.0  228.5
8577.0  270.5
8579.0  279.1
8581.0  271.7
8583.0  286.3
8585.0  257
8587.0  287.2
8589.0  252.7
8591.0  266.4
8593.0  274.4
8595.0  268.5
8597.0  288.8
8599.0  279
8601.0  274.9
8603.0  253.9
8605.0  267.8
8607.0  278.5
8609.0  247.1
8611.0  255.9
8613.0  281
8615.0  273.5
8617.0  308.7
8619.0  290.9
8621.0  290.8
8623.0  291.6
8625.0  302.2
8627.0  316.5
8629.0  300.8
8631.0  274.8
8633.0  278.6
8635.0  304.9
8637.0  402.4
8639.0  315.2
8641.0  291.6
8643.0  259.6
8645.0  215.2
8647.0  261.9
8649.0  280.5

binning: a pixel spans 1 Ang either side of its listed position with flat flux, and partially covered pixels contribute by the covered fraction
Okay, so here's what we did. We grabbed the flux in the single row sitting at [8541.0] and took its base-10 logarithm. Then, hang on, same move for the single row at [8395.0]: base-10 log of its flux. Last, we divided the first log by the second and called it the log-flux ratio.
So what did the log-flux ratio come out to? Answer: 0.965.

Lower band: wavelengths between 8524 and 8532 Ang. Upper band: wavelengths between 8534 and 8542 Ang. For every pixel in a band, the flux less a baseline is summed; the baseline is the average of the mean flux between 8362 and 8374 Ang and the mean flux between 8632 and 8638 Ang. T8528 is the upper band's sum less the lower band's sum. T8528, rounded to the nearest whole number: -76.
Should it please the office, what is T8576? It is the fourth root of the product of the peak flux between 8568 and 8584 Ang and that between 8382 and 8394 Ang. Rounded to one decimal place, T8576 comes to 17.9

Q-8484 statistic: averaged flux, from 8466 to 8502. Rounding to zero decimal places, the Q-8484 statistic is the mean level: 285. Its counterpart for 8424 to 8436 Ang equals 278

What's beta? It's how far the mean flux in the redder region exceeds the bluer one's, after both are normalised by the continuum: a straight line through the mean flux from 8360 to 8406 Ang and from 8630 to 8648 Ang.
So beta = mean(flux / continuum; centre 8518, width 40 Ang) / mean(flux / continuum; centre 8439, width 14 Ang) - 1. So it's 0.027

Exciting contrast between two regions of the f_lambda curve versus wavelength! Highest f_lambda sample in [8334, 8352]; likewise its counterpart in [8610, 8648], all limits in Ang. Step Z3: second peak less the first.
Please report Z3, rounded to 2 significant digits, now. 68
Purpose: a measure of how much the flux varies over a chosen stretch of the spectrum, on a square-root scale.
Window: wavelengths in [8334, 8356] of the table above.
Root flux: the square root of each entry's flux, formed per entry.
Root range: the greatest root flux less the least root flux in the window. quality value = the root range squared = 11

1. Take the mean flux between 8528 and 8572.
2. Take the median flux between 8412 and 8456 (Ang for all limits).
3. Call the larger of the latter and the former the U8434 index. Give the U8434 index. 284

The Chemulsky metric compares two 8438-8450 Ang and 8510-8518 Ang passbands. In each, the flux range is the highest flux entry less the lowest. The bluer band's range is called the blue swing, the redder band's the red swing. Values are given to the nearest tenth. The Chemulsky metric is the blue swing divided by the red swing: 4.3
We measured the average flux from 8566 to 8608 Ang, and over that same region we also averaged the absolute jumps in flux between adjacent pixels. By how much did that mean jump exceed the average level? -252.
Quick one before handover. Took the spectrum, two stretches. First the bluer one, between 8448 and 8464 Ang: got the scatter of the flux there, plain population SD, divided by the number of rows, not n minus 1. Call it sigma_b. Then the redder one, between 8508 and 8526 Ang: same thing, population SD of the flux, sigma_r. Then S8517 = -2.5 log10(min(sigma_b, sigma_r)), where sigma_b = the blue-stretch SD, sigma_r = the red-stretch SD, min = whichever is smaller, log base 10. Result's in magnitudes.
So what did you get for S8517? -3.1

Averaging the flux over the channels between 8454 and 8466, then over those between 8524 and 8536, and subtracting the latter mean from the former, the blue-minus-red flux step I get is 10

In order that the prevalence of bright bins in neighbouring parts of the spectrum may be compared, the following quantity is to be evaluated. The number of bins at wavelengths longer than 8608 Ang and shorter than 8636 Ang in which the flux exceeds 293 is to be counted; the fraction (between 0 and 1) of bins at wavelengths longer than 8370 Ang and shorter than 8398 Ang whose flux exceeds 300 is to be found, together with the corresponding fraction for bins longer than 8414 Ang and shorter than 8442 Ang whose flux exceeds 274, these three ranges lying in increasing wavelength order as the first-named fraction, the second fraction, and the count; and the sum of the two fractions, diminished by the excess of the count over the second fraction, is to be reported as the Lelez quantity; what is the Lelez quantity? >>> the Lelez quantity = -3.6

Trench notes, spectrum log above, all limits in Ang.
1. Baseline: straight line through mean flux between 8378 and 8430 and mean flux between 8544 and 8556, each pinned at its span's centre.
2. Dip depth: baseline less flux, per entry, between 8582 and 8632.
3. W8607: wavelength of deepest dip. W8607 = 8609.0 Ang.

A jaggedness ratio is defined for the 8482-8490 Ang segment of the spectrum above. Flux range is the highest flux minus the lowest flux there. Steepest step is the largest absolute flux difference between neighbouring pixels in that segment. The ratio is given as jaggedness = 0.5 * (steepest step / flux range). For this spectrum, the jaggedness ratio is 0.50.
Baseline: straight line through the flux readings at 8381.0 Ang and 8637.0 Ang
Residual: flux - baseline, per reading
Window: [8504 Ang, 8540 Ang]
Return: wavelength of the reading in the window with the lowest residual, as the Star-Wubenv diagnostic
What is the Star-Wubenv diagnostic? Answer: 8519.0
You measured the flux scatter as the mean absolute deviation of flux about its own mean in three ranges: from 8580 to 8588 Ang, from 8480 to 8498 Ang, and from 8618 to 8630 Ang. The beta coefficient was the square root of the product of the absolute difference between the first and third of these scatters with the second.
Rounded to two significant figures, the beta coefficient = 11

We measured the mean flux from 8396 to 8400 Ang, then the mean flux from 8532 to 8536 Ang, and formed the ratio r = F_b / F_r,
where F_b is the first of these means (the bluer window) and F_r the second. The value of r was 1.09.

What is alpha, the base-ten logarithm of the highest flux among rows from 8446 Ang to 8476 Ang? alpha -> 2.52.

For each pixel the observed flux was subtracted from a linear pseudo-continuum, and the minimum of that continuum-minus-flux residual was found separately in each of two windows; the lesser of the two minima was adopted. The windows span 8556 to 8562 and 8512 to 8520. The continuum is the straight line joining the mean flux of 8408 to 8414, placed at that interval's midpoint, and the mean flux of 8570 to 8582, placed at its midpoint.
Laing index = -32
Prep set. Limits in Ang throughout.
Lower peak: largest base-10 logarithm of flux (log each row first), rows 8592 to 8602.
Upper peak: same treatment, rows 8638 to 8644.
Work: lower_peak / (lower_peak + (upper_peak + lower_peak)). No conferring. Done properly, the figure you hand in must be 0.332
